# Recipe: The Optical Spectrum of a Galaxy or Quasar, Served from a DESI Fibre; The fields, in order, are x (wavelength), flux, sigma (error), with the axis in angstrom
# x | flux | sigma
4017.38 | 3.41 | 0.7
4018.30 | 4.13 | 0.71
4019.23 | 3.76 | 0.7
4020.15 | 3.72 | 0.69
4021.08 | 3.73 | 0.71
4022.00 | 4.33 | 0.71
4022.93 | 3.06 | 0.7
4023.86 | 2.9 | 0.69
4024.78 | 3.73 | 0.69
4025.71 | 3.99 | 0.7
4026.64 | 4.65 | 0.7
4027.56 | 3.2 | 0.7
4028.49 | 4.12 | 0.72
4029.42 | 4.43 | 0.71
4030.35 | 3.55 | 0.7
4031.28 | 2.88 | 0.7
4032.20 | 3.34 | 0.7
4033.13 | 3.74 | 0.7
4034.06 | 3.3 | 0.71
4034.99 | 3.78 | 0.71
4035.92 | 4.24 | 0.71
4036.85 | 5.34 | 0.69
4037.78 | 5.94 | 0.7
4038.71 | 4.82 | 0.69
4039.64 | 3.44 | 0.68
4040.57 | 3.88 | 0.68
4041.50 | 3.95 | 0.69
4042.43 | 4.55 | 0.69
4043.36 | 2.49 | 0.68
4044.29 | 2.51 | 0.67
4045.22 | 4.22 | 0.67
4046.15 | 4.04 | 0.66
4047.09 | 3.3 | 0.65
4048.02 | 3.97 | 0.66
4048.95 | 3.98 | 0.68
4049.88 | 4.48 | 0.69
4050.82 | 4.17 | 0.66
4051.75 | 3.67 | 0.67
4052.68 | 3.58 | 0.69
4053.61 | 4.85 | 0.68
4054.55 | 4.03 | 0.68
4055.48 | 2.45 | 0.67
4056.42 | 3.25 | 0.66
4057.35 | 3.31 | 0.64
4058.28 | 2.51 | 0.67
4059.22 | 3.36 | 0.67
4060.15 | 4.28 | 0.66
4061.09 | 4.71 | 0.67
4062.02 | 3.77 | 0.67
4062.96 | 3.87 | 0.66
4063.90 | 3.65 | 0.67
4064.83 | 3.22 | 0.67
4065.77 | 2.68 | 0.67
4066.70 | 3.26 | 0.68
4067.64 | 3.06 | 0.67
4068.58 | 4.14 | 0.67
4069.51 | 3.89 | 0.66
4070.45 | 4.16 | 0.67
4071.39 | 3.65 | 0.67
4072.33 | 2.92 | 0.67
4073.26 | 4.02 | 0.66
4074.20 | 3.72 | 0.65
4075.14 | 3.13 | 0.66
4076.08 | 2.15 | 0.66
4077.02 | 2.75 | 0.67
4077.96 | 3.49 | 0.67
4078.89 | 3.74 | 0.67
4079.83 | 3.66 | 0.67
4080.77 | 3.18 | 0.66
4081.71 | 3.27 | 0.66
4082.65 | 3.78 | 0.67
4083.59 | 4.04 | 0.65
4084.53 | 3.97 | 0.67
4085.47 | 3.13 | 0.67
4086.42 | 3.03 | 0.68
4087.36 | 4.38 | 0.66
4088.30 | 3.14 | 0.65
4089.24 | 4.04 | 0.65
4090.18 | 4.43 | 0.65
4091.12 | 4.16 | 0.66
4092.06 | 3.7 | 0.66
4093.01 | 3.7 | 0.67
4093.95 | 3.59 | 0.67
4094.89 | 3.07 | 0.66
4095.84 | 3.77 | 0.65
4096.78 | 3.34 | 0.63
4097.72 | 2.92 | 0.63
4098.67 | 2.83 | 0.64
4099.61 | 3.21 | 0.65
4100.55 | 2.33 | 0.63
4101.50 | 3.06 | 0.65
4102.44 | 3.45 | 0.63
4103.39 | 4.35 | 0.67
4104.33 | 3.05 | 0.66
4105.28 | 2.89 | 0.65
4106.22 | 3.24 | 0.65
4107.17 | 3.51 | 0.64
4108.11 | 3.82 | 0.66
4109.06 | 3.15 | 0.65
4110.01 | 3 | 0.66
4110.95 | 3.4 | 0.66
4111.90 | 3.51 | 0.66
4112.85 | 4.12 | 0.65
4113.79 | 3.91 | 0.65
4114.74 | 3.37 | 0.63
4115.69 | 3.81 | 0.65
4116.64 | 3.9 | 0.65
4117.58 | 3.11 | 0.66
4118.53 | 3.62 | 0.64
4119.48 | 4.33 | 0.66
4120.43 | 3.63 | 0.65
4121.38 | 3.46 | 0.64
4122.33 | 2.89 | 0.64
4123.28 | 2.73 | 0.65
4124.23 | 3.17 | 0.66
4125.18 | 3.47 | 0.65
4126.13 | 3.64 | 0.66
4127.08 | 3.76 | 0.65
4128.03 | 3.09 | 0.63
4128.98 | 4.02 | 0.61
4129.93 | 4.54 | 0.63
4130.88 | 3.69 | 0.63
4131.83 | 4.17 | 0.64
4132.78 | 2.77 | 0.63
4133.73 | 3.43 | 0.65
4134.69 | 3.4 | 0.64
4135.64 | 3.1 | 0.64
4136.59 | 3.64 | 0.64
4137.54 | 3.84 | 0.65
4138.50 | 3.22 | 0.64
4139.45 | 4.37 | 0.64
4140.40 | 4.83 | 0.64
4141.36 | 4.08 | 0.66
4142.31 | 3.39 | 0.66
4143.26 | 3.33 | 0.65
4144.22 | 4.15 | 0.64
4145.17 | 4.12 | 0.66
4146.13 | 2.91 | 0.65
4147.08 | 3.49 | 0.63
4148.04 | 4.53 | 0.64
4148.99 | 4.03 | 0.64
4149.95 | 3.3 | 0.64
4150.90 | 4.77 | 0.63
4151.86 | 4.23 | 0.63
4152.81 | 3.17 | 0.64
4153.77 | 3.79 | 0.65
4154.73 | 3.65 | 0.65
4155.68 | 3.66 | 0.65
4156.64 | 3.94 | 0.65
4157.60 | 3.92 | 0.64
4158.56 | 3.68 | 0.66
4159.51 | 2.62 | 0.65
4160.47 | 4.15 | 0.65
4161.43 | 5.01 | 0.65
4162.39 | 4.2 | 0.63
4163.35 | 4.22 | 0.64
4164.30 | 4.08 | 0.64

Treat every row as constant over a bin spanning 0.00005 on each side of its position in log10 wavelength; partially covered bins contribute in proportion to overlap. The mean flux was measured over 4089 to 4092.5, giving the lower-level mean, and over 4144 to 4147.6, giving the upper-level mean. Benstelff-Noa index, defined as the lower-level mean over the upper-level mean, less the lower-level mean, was -2.97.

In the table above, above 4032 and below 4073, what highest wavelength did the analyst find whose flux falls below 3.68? 4072.33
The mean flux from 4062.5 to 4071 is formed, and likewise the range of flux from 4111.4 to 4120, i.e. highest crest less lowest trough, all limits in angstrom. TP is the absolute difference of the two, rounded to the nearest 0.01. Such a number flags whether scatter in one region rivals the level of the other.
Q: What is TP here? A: 2.33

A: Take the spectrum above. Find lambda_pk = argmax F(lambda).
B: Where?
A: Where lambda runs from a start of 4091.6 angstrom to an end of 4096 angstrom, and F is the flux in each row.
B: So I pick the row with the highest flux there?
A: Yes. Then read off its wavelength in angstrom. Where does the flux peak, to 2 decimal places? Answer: 4095.84 angstrom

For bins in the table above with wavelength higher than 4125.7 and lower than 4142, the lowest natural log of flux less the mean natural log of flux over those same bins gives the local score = -0.29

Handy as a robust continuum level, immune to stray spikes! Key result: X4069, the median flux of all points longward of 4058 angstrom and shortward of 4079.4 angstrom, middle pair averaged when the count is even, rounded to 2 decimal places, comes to 3.65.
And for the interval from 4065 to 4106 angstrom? 3.45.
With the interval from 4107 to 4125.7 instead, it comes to 3.49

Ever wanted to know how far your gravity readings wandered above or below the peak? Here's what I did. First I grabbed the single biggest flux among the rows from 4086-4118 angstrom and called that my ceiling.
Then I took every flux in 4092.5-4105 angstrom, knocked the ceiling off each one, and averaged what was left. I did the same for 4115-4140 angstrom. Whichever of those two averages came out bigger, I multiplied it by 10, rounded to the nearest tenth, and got -8.6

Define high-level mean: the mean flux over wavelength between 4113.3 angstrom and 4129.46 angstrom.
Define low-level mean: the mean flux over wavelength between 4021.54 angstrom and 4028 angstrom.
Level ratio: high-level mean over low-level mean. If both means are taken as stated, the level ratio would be 0.95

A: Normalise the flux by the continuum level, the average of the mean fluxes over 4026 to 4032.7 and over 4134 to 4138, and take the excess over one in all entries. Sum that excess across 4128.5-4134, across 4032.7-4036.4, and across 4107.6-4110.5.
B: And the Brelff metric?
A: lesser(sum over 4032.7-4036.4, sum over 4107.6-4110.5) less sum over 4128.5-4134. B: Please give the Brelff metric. -0.5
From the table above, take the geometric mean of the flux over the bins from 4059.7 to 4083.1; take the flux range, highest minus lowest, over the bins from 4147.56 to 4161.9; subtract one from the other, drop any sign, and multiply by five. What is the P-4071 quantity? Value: 5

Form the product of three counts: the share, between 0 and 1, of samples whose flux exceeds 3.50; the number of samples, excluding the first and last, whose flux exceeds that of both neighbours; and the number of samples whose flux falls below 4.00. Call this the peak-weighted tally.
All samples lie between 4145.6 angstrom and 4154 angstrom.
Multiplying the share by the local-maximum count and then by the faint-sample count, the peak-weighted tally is 5.6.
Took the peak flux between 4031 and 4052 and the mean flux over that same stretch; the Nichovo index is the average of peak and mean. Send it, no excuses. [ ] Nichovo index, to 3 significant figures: 4.93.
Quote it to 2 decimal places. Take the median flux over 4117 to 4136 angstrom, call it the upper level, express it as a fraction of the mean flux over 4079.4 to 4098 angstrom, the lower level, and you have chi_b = 0.96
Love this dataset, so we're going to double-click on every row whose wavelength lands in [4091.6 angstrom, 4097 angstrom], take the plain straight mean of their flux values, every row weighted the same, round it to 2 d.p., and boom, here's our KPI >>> 3.53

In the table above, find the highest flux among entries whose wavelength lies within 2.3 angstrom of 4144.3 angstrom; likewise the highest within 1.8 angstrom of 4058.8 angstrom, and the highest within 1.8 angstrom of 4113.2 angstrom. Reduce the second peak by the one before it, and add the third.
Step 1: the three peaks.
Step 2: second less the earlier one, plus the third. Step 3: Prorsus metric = 4.25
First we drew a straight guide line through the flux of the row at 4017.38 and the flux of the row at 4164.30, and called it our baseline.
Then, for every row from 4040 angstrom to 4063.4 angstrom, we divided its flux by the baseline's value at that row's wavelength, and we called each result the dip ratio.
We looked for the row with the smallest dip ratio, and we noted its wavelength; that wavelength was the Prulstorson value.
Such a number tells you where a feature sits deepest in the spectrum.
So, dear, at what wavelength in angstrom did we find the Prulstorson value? 4055.48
